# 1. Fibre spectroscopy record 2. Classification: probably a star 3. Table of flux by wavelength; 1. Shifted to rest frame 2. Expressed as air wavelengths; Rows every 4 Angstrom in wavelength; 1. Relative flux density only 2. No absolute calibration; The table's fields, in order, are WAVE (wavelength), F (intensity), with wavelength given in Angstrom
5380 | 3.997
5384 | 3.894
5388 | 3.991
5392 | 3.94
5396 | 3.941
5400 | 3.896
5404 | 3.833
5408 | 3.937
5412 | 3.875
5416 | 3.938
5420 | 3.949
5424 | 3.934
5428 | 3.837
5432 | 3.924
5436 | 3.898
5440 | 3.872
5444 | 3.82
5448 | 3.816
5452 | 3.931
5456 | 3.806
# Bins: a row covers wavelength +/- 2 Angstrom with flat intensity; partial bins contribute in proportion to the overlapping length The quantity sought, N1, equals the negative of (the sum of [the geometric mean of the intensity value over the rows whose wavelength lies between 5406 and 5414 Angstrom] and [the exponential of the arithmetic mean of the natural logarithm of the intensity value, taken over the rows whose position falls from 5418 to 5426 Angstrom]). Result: -7.85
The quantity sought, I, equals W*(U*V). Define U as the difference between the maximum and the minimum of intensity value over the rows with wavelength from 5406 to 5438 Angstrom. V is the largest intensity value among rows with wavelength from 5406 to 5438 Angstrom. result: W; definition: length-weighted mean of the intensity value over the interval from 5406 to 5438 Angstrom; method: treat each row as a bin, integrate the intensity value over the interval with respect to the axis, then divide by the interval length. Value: 1.73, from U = 0.112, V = 3.949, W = 3.91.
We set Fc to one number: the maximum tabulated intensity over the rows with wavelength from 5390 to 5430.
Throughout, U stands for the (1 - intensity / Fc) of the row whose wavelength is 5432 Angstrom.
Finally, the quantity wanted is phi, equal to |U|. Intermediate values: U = 0.0063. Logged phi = 0.006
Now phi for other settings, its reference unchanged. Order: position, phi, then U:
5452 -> 0.005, 0.0046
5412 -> 0.019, 0.0187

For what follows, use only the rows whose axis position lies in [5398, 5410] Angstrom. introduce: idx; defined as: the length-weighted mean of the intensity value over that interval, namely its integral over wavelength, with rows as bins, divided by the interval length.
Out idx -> 3.89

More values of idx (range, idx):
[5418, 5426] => 3.94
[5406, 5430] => 3.91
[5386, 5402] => 3.94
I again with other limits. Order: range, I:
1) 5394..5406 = 1.66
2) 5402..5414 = 1.59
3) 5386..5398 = 0.81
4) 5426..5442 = 1.33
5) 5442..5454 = 1.74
